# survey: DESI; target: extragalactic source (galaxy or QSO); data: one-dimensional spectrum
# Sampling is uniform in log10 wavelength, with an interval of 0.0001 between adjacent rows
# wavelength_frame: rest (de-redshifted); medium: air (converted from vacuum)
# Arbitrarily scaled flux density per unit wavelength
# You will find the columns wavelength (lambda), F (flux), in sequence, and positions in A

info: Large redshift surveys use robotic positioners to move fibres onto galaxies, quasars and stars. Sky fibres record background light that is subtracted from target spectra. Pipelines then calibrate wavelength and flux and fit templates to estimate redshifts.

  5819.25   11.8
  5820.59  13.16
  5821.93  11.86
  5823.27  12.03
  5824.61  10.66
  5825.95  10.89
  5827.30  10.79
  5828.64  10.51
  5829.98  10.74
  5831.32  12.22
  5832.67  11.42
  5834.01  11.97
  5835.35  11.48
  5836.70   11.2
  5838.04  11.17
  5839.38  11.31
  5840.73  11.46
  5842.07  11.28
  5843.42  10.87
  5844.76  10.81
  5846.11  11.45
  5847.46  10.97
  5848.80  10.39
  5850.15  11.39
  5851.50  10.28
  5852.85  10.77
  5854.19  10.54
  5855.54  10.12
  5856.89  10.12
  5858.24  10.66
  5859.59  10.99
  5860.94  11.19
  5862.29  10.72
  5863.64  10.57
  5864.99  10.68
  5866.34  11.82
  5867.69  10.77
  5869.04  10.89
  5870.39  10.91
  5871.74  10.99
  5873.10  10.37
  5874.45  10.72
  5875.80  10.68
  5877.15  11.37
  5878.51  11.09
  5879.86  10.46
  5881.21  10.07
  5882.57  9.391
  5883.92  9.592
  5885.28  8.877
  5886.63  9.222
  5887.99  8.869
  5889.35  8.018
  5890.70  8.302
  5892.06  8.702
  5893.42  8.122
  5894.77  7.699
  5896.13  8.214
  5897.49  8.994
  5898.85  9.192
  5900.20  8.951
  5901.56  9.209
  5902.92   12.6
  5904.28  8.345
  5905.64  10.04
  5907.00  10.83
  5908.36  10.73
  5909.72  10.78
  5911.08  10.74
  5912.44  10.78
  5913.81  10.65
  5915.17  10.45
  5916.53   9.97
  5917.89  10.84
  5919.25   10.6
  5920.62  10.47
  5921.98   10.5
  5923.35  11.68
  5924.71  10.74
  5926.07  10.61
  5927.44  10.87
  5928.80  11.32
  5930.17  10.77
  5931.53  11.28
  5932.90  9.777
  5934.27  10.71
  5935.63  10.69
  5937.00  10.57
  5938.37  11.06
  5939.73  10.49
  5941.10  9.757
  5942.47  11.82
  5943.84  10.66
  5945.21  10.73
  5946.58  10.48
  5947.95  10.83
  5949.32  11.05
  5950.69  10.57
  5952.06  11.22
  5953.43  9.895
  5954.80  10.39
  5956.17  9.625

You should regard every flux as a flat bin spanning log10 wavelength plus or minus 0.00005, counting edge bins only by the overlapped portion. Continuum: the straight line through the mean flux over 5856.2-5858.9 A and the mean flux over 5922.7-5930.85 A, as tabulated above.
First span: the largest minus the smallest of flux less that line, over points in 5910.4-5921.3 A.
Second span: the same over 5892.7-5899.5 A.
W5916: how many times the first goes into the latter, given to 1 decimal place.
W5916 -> 1.7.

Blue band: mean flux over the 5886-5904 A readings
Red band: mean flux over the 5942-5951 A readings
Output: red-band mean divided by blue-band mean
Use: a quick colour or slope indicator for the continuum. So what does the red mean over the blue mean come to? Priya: 1.22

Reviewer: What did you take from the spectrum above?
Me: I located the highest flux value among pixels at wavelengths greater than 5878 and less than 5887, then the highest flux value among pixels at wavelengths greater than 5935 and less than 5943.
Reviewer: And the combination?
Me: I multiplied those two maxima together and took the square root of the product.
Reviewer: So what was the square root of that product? 11.4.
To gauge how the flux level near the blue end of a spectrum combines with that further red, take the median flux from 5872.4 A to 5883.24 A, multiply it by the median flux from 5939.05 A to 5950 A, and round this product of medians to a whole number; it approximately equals 113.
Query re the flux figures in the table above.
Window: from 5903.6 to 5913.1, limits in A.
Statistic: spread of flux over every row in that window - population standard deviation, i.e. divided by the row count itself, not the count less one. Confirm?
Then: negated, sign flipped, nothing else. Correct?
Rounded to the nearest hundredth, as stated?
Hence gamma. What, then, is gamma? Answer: -0.85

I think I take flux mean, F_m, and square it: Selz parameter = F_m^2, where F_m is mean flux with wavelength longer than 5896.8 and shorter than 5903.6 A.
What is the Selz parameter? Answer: 96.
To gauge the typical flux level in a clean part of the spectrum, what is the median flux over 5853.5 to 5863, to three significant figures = 10.7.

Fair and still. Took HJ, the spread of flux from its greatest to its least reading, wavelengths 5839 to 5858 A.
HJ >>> 1.3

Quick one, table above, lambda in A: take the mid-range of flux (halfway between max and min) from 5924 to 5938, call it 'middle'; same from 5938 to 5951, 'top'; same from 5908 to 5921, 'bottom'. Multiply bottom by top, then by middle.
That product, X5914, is 1184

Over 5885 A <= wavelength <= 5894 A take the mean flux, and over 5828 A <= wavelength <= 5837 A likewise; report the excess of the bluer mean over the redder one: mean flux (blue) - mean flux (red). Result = 2.8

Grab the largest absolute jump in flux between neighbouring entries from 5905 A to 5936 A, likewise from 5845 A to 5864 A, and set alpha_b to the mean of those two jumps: 1.31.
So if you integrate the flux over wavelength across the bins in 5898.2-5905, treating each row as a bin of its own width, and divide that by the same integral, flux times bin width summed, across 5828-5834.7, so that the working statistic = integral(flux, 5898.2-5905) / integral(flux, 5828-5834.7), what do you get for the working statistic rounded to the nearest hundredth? 0.86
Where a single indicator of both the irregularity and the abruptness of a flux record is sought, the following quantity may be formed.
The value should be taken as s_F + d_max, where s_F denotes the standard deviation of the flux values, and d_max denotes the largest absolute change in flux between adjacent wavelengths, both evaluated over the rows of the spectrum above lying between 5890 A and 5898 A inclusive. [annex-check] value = 1.2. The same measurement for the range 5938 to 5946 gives 2.7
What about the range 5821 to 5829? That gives 2.0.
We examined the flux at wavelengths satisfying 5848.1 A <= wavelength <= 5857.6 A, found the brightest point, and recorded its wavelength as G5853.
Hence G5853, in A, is 5850.15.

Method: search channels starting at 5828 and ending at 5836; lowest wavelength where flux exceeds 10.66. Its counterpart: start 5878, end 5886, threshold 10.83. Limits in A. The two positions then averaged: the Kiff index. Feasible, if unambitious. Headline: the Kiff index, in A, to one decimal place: 5854.2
